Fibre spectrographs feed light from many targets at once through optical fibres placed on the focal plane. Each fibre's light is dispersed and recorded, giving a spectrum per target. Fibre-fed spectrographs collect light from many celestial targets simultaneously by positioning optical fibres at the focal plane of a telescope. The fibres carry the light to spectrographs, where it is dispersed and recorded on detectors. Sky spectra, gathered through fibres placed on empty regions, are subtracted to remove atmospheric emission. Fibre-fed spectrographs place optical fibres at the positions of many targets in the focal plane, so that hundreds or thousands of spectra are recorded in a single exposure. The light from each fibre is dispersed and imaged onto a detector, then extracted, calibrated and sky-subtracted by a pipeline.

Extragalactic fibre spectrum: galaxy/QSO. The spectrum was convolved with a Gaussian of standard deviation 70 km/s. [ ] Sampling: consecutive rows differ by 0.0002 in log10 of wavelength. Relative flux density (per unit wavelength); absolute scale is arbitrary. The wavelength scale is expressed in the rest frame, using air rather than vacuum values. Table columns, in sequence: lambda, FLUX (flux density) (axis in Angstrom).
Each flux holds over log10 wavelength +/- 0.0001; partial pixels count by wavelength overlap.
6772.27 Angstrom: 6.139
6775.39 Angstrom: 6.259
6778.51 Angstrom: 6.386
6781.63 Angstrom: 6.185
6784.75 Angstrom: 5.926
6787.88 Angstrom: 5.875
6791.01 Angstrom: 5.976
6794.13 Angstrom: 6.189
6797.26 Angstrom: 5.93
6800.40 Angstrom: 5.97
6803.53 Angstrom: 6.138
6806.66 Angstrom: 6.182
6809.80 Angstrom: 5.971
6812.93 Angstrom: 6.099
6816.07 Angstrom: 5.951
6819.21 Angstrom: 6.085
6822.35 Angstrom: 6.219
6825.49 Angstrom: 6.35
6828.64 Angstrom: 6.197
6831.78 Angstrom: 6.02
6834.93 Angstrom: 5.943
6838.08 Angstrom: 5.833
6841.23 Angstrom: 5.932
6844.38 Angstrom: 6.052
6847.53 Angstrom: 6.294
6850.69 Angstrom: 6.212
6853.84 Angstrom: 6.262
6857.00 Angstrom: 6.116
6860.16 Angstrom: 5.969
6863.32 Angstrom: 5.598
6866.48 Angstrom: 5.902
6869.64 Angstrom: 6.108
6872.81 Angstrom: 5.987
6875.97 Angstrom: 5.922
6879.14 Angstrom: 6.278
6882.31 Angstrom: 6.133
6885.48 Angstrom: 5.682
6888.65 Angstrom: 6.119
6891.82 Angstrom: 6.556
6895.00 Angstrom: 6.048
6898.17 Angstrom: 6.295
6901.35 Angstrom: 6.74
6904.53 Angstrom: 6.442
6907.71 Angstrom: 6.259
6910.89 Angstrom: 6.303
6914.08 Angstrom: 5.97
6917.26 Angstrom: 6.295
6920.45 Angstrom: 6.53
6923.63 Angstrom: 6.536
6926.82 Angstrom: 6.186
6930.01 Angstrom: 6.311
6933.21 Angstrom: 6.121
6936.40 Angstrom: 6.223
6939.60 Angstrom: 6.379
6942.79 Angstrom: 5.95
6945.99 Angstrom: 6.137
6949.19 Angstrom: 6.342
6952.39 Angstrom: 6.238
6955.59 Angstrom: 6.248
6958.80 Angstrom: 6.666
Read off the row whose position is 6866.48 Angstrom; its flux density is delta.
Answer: 5.902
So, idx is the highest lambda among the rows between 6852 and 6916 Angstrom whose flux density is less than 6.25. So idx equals 6914.08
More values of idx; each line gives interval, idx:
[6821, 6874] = 6872.81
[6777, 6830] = 6828.64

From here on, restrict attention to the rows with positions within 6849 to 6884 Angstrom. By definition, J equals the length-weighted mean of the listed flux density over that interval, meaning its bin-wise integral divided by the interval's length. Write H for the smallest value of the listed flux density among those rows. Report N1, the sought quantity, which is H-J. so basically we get -0.45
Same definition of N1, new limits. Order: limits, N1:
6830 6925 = -0.55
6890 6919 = -0.35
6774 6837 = -0.22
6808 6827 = -0.16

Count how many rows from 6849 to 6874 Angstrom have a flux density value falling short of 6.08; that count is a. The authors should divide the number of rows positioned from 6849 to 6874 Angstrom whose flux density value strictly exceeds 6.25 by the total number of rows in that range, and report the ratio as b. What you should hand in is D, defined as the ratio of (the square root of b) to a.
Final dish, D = 0.09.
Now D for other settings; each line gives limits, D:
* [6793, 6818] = 0.00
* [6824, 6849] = 0.10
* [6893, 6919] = 0.43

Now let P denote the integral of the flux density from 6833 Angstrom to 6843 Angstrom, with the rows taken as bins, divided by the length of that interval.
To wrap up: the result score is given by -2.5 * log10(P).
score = -1.93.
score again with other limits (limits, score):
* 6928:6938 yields -1.98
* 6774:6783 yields -2.00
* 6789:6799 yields -1.95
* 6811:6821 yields -1.95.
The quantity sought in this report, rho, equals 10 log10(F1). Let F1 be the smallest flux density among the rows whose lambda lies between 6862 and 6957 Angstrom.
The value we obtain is 7.48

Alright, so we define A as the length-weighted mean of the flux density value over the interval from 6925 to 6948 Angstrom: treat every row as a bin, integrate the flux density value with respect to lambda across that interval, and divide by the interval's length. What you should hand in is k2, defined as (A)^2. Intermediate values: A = 6.19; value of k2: 38.3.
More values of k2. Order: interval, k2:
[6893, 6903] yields 40.5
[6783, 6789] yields 34.9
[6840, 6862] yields 37.4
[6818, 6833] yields 38.2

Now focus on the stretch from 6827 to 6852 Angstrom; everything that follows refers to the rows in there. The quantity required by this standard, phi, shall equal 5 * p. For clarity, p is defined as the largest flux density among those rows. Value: 31.5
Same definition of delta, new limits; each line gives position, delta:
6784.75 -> 5.926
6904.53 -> 6.442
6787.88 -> 5.875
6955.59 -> 6.248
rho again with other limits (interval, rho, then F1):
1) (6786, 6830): 7.69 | 5.875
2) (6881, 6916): 7.55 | 5.682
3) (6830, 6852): 7.66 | 5.833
